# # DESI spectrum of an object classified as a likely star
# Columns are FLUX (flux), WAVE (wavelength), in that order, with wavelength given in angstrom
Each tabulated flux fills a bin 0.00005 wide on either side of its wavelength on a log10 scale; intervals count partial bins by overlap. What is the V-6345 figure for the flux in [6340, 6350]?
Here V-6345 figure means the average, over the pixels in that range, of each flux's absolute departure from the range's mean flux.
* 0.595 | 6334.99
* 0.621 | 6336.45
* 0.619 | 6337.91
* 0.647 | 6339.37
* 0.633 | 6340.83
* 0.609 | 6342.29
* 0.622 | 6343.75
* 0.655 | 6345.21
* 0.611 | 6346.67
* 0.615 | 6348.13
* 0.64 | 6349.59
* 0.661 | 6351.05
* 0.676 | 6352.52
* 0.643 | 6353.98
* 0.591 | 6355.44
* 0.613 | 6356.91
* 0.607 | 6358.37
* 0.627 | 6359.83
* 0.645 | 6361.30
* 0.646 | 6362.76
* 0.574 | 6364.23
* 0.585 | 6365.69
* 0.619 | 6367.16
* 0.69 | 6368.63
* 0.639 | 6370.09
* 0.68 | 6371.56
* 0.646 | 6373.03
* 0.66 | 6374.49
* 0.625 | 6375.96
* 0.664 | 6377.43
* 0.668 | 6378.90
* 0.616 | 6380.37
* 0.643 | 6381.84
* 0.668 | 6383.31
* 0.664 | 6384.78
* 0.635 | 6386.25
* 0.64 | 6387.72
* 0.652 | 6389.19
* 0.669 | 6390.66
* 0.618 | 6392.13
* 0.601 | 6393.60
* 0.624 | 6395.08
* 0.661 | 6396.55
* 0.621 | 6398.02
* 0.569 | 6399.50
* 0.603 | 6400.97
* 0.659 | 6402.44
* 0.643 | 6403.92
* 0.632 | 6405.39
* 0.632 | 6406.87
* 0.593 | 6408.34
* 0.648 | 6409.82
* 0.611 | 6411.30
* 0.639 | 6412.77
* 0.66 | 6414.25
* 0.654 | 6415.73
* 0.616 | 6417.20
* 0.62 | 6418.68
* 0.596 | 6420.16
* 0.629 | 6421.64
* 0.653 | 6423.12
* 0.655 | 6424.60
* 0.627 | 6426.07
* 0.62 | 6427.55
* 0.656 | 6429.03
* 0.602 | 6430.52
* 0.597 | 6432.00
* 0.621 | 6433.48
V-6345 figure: 0.014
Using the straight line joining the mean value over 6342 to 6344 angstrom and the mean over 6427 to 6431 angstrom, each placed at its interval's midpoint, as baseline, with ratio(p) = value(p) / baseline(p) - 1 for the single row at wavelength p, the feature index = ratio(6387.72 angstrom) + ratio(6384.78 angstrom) 0.10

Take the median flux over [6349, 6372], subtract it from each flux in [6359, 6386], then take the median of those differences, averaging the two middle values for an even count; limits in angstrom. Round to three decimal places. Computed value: 0.006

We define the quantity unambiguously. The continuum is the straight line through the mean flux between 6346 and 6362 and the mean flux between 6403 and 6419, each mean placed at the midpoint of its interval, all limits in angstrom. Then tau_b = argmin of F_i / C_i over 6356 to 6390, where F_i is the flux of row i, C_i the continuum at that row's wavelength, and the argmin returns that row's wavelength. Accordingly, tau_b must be 6364.23 angstrom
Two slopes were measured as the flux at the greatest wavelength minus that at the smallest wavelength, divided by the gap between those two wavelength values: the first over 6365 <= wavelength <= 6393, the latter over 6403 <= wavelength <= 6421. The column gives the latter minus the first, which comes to -0.0041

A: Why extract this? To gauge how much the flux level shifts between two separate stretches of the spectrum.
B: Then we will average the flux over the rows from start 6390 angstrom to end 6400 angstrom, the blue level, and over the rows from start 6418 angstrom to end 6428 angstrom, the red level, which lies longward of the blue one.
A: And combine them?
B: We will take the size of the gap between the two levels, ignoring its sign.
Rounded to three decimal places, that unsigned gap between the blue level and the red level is 0.005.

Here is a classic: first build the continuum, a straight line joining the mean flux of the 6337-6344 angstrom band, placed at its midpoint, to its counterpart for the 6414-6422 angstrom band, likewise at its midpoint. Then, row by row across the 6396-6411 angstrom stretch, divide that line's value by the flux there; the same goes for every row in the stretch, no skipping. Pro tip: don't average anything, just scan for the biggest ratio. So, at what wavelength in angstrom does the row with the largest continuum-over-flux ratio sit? 6399.50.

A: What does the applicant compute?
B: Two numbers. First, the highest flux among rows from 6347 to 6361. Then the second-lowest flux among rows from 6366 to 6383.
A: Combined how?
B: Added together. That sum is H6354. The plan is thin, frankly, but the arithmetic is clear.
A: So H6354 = 1.295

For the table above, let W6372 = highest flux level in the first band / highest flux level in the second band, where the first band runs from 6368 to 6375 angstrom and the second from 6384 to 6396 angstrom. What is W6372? 1.03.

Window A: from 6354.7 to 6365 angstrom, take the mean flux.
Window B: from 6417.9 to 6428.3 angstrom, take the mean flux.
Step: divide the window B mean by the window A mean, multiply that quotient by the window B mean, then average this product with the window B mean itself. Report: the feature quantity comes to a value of 0.636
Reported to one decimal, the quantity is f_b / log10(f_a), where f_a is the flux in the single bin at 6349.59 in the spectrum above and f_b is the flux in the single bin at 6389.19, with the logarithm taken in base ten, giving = -3.4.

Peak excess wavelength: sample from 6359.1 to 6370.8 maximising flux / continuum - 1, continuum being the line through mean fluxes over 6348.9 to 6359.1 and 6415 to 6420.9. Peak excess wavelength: 6368.63 angstrom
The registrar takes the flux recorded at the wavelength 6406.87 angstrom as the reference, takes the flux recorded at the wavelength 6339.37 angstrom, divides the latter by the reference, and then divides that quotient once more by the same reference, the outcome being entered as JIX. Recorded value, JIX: 1.62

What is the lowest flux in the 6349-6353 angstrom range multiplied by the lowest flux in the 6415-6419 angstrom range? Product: 0.394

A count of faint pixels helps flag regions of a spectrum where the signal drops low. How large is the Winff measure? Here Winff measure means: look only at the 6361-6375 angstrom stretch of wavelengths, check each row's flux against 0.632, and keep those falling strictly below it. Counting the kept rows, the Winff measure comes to 3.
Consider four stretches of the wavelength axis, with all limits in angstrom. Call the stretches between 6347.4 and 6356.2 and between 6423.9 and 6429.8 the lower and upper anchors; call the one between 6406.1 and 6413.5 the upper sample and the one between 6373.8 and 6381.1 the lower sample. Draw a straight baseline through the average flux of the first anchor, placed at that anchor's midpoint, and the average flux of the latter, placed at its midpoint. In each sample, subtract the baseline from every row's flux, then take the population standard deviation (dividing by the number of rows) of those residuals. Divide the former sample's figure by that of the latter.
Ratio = 0.92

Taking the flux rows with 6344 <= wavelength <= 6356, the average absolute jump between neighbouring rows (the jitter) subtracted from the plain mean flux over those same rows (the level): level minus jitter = 0.609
